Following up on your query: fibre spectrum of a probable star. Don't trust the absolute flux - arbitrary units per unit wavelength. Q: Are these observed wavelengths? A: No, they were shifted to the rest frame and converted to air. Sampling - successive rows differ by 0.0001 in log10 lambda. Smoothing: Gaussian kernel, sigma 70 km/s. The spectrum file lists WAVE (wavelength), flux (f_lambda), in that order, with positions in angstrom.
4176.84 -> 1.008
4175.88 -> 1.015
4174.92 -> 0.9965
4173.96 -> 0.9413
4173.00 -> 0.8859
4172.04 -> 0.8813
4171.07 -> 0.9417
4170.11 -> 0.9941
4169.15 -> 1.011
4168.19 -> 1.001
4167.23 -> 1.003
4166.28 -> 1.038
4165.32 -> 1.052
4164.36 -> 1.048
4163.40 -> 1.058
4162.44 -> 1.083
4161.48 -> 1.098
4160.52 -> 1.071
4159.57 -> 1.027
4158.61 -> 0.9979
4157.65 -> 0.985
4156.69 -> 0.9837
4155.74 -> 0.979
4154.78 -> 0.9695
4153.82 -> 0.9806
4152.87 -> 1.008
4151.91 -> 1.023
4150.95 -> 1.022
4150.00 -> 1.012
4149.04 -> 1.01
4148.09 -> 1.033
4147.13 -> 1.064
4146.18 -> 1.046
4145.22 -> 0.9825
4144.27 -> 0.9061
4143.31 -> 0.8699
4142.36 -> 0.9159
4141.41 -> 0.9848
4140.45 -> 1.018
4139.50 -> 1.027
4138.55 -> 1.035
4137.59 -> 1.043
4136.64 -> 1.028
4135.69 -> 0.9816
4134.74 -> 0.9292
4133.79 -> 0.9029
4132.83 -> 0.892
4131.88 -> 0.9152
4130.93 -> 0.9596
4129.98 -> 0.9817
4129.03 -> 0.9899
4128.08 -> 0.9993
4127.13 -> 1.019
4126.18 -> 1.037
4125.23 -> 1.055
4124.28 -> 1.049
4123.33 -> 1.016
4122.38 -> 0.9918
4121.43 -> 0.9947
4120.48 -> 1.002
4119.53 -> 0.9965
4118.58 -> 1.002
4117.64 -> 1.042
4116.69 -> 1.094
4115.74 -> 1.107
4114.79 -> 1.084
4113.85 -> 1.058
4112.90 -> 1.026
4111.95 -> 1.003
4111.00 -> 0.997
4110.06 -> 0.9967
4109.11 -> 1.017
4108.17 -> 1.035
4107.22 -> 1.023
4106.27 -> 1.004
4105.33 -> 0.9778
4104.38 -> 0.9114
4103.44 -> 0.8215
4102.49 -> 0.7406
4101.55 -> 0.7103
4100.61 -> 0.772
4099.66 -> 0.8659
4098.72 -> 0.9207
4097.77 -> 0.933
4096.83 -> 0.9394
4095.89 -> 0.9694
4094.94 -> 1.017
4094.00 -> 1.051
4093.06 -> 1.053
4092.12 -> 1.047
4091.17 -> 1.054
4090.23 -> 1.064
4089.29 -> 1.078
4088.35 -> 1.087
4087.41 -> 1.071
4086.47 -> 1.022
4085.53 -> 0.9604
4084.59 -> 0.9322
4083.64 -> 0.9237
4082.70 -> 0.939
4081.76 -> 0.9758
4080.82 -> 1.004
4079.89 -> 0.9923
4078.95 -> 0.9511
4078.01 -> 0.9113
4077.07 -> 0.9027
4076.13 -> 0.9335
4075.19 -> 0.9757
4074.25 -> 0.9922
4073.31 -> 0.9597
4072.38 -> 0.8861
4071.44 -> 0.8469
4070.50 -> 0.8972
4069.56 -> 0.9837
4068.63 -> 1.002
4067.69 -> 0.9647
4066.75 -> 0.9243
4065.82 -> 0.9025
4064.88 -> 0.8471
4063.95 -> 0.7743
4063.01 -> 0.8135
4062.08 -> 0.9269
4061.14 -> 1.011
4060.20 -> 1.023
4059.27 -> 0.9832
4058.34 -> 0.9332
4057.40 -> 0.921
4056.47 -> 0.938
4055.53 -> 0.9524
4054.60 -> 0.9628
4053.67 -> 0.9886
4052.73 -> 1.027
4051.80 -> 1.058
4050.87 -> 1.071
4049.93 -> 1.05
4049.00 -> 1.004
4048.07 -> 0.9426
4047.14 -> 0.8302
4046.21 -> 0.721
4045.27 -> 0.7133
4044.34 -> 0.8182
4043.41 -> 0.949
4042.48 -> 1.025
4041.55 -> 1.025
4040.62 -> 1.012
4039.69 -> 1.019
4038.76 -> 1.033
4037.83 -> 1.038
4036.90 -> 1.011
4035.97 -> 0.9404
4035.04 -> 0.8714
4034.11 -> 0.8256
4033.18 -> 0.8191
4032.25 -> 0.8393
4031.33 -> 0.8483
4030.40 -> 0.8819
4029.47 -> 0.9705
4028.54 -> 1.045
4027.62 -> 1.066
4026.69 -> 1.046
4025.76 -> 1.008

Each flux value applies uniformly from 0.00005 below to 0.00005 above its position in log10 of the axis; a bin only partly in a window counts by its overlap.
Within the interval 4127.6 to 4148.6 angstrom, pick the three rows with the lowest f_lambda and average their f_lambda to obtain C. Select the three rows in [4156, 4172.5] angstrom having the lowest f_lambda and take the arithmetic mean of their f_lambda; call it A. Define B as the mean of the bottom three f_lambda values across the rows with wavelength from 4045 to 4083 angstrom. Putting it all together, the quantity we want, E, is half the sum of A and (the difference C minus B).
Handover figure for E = 0.54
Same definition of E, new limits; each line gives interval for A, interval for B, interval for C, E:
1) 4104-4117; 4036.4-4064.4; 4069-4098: 0.55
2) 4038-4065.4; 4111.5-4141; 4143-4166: 0.37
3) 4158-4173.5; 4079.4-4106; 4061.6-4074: 0.49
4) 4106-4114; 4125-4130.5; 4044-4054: 0.38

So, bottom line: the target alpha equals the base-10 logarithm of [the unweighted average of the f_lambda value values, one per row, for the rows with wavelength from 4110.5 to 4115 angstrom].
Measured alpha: 0.014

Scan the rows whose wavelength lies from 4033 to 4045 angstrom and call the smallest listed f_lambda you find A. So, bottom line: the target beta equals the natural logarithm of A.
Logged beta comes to -0.20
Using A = 0.8182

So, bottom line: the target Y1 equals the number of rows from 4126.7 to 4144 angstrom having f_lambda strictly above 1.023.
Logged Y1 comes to 4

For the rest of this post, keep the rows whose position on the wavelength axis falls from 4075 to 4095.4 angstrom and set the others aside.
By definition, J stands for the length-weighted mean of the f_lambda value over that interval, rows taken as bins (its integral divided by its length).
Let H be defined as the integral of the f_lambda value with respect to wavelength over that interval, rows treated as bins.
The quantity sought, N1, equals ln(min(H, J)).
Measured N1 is 0.00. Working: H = 20.4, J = 1.00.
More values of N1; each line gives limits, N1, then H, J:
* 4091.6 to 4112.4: -0.06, 19.7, 0.95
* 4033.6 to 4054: -0.05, 19.4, 0.95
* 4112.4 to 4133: 0.02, 20.9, 1.02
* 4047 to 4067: -0.05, 19.0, 0.95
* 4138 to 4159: -0.01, 20.9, 0.99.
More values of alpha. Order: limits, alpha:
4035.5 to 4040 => 0.004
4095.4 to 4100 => -0.034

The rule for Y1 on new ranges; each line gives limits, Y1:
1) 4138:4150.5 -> 5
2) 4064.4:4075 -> 0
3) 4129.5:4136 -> 0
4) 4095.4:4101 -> 0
